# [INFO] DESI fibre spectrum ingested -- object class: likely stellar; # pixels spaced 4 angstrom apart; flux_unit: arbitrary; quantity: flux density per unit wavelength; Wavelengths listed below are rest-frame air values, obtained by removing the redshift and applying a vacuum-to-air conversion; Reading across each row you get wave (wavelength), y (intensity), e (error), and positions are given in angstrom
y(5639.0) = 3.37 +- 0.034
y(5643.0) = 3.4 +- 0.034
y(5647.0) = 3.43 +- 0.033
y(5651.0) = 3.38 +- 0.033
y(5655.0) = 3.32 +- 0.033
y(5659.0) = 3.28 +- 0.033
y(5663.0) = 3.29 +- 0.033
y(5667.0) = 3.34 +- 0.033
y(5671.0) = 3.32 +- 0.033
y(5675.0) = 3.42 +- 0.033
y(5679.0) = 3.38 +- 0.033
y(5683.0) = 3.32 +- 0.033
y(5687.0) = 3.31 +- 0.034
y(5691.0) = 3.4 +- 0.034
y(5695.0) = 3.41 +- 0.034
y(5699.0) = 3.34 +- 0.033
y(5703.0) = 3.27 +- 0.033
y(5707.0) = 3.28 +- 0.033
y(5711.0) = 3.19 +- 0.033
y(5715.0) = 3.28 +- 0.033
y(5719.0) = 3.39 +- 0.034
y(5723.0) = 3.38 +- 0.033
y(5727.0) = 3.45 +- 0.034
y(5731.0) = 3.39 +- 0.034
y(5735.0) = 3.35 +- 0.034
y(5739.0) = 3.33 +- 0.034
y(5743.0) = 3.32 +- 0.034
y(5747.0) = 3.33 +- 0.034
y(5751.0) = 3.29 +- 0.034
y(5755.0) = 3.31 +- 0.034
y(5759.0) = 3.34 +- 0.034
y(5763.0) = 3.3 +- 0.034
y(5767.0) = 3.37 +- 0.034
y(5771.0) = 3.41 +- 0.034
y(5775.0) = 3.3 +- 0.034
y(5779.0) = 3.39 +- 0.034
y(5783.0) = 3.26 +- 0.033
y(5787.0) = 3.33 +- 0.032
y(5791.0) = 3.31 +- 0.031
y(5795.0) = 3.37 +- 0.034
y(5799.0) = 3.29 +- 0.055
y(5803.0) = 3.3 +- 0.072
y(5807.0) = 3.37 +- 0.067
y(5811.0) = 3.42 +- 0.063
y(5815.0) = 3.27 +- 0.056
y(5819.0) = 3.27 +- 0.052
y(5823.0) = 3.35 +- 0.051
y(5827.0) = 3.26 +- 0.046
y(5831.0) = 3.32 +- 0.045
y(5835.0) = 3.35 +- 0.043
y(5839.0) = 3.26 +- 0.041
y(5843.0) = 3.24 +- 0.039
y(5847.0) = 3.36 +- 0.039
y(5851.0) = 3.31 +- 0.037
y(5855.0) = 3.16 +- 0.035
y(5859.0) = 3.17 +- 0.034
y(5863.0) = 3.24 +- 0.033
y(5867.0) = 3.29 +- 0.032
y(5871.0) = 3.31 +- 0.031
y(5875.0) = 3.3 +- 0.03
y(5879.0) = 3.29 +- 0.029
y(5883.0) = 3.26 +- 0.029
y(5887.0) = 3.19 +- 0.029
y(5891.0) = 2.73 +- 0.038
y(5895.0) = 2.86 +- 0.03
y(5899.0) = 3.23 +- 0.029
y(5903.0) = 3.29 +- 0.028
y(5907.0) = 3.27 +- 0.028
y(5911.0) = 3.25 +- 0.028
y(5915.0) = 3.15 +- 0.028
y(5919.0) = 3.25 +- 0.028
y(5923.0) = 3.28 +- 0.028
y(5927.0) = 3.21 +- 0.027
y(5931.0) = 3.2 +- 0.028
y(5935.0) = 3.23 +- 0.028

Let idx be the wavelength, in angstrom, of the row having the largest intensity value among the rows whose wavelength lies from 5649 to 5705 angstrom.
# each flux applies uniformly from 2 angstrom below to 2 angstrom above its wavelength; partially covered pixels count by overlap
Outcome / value 5675.0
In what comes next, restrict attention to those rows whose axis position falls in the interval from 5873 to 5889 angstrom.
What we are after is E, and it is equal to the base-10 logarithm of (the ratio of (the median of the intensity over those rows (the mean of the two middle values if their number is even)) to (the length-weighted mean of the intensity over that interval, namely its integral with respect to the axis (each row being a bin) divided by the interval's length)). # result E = 0.0020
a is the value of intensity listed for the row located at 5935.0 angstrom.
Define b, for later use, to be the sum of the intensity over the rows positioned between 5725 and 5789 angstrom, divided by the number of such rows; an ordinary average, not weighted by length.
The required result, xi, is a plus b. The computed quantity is 6.57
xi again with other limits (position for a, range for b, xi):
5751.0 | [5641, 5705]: 6.64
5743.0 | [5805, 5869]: 6.61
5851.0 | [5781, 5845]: 6.62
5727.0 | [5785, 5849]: 6.77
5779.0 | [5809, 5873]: 6.68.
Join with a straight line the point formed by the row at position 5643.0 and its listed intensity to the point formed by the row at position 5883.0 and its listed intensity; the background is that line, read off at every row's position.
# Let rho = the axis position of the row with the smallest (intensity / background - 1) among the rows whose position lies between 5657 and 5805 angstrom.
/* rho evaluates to 5711.0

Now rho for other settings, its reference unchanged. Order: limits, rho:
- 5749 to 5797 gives 5783.0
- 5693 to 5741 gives 5711.0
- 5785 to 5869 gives 5855.0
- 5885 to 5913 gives 5891.0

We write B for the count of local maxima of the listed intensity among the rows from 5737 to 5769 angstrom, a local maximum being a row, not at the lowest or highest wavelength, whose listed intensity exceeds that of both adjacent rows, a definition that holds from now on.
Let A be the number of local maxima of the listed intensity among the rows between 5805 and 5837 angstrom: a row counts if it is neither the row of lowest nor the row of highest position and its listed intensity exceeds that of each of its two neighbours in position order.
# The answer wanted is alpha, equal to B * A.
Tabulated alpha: 4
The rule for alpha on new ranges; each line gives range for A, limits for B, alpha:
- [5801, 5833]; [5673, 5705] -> 2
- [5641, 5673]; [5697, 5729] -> 4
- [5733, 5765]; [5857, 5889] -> 2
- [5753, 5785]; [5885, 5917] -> 3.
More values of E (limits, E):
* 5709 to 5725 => 0.0026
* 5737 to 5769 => 0.0002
